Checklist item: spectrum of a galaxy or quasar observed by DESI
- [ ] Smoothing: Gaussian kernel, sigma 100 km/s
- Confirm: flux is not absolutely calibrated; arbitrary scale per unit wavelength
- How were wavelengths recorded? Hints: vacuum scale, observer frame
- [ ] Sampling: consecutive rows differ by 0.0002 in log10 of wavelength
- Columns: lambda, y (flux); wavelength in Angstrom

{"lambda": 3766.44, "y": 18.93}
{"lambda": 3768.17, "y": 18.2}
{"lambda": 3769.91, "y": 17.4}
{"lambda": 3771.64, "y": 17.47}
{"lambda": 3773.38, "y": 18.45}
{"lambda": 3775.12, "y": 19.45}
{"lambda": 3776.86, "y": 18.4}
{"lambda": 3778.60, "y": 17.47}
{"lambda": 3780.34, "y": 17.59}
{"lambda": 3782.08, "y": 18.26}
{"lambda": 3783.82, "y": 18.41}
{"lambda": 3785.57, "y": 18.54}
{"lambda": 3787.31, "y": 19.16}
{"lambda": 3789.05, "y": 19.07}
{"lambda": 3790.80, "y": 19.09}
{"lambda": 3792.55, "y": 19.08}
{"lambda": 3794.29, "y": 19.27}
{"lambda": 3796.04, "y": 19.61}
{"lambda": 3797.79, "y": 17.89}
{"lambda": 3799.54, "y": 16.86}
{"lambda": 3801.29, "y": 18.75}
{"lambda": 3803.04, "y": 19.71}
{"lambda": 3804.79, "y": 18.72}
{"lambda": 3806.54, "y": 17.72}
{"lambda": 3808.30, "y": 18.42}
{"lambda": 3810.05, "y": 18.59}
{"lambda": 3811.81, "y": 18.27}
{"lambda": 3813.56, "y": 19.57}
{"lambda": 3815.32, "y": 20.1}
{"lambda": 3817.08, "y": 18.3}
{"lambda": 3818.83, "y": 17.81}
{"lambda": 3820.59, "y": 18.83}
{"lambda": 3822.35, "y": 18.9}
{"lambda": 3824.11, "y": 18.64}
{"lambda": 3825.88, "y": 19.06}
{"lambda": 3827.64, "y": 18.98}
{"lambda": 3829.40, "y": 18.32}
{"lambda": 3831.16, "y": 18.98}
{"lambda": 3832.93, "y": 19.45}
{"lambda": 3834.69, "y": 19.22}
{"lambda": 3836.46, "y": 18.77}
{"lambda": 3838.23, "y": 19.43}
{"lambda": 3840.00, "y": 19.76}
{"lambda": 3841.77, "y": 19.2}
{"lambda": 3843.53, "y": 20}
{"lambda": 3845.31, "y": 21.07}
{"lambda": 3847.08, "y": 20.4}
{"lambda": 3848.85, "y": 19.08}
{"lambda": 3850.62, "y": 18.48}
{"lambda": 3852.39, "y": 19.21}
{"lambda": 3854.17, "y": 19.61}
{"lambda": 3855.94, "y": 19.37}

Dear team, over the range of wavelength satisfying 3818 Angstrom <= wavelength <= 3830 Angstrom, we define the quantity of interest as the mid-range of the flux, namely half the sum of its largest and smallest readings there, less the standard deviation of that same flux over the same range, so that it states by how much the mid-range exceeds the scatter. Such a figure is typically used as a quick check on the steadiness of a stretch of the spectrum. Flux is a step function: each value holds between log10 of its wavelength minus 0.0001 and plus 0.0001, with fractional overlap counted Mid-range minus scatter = 18.0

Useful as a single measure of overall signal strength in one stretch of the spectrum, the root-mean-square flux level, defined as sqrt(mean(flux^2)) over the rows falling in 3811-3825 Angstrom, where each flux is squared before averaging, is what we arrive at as 18.8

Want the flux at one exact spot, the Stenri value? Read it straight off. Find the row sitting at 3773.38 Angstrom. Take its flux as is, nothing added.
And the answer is 18.45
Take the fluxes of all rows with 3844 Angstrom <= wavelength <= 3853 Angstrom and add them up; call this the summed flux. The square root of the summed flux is 9.91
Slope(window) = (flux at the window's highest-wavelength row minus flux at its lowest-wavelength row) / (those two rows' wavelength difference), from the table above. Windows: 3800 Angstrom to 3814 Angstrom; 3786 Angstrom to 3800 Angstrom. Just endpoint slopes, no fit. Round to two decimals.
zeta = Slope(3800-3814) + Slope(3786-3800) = -0.12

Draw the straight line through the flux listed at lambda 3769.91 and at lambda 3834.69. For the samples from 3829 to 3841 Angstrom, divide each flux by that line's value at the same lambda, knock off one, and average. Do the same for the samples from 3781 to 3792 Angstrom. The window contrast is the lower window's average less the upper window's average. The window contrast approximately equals 0.05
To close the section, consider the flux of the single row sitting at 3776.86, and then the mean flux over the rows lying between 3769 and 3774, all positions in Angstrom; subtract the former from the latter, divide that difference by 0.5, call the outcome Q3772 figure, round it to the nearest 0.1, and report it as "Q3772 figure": -1.3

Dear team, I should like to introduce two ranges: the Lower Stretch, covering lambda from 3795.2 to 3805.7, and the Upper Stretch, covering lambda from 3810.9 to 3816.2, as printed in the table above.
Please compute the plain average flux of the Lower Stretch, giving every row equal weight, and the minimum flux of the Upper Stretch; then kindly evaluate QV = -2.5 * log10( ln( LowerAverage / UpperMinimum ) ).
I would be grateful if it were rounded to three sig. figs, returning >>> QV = 4.40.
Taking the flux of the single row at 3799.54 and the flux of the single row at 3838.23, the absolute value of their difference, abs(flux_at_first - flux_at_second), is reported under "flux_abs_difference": 2.6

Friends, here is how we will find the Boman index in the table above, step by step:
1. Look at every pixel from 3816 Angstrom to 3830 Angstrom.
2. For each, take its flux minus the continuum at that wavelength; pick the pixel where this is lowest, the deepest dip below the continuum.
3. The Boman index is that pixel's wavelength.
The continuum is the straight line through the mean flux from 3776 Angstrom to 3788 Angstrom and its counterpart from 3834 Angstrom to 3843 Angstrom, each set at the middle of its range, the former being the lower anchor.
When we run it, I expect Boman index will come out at 3818.83 Angstrom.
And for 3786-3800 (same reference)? 3799.54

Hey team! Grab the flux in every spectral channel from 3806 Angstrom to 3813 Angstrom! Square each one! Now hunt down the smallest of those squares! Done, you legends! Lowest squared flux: 314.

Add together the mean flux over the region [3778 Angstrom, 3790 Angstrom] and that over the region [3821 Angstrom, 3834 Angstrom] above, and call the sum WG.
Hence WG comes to 37.3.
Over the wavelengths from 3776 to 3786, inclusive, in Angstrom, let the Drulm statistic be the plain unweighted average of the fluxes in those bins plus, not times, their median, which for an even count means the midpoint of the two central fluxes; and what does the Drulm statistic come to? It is 36.4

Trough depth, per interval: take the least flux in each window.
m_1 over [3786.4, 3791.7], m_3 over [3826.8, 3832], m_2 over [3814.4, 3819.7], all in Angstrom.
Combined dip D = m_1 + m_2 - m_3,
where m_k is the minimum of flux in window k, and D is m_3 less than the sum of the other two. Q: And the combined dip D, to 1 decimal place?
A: 18.6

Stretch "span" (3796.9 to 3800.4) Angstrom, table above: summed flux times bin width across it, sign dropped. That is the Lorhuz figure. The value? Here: 60.8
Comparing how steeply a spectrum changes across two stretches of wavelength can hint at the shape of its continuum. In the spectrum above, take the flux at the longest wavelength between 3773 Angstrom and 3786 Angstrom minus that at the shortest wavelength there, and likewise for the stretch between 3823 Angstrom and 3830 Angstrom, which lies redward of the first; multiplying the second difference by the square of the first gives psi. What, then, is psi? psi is 0.00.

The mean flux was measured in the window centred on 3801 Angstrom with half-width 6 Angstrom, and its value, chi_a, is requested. 18.5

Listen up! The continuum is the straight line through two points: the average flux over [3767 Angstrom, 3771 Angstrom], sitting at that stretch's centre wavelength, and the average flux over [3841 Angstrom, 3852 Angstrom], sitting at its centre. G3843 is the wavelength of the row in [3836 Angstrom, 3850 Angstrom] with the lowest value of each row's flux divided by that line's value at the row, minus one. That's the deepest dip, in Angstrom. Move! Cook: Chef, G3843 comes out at 3836.46 Angstrom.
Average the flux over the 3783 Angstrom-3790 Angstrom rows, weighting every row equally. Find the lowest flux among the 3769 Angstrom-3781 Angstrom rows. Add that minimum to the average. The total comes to 36.2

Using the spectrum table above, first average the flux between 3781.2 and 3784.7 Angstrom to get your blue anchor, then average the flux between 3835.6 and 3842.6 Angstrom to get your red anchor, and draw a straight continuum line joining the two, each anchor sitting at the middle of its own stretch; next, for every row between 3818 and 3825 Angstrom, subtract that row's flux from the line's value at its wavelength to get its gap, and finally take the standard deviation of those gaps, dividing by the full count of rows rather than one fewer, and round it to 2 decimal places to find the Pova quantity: 0.41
